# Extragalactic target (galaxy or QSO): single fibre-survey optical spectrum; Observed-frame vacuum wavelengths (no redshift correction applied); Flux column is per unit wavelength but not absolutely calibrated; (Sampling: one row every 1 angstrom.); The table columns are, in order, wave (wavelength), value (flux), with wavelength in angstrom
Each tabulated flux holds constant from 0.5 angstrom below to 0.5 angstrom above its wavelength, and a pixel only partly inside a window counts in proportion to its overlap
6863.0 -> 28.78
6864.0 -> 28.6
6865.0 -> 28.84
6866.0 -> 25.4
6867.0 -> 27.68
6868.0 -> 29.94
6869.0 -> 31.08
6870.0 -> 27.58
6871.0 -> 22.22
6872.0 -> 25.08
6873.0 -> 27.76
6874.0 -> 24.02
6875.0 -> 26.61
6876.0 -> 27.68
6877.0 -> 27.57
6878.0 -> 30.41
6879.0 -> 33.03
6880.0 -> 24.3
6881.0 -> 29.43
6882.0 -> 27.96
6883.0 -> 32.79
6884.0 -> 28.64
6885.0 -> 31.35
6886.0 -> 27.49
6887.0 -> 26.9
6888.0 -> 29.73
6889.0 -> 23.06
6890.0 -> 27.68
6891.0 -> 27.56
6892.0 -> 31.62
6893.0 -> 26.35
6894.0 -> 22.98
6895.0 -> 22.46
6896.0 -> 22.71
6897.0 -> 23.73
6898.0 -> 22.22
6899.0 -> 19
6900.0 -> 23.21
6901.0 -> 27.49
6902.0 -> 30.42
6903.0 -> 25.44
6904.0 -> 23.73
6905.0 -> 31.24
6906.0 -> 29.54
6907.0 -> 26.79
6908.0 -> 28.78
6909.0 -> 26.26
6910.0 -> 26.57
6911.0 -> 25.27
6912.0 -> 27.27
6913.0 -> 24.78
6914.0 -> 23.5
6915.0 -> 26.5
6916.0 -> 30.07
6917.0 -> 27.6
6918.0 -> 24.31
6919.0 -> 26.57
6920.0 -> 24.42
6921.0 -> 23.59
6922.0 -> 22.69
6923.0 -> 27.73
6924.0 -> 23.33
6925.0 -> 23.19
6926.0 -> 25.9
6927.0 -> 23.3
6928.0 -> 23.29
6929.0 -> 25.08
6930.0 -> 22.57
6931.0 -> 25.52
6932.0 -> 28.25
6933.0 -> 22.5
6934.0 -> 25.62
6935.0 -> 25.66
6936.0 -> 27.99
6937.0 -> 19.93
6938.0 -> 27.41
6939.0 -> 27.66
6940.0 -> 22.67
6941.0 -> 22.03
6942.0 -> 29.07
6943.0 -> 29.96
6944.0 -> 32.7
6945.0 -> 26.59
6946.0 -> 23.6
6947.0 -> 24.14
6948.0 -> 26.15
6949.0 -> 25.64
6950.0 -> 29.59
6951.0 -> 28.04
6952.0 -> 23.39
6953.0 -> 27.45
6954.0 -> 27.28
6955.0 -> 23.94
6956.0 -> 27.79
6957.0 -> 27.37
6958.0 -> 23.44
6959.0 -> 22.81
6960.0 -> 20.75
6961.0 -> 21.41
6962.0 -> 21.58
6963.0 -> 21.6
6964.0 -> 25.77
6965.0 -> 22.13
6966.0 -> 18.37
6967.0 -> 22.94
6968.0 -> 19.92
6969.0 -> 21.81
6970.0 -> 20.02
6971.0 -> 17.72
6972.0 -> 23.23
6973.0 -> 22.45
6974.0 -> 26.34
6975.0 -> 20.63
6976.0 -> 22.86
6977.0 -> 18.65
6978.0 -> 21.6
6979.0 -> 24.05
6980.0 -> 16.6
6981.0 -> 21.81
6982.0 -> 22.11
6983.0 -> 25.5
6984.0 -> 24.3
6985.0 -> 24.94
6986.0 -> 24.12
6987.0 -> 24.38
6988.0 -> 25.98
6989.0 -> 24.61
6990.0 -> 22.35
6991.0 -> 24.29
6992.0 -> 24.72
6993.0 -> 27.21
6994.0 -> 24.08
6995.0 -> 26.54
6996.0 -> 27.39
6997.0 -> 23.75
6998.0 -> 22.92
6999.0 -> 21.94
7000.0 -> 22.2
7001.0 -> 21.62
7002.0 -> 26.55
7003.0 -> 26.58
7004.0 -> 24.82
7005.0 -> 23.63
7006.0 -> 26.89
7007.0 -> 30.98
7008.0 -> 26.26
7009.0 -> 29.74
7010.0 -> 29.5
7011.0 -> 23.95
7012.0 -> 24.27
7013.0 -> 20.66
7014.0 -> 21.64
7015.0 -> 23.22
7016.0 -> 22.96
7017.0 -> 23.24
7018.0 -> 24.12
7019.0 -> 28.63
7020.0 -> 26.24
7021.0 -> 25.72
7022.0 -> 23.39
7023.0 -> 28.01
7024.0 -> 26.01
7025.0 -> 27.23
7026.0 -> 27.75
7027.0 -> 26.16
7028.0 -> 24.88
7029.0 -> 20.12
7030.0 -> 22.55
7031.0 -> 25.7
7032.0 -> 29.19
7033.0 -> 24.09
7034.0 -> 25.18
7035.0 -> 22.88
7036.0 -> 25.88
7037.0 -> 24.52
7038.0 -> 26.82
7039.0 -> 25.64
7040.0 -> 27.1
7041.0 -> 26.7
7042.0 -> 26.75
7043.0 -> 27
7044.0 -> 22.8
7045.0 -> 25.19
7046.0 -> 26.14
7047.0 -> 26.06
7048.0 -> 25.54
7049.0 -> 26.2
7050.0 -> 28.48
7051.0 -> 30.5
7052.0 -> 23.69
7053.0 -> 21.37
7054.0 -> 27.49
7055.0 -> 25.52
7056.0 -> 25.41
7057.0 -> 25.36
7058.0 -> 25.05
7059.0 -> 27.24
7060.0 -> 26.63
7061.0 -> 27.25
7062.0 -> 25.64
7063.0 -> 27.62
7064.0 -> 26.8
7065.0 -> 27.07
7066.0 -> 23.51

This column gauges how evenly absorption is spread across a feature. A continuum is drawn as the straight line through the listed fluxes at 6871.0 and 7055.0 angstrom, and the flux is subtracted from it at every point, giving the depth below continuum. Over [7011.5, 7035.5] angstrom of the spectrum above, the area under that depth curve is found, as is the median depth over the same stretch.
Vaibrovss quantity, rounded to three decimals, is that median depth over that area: 0.062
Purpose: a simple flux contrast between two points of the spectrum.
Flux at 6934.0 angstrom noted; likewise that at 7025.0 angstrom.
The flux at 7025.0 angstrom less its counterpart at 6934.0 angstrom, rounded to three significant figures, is 1.61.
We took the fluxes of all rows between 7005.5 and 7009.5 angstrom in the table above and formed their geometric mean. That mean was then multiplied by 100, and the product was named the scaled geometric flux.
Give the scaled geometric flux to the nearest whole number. 2840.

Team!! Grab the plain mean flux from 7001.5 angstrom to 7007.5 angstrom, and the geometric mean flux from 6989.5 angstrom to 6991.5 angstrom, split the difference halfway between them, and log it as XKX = 24.9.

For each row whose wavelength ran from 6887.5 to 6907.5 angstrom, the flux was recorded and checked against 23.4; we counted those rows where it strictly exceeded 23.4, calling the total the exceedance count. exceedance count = 13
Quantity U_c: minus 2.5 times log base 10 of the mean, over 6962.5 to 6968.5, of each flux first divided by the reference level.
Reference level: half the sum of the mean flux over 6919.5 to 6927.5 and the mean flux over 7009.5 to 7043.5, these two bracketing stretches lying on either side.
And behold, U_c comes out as 0.138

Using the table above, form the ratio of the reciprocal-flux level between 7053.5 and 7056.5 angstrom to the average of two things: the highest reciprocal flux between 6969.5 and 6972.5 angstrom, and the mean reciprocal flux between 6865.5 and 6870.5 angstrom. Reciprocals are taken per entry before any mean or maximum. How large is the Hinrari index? 0.83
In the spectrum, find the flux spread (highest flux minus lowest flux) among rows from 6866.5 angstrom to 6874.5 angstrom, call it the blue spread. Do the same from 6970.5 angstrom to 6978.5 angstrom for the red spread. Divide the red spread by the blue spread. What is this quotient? 0.97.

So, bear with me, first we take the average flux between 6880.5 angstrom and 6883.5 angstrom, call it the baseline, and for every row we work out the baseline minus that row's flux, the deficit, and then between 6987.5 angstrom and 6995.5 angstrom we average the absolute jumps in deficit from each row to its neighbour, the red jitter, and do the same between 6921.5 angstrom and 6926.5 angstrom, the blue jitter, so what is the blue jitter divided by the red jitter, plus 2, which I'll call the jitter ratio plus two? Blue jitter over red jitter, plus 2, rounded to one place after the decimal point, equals 3.5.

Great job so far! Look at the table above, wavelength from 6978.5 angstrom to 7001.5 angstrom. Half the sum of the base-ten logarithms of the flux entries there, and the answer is 15.8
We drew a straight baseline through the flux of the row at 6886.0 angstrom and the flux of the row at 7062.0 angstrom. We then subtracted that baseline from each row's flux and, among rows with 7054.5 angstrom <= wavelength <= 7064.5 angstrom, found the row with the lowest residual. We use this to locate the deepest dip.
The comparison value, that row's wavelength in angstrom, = 7058.0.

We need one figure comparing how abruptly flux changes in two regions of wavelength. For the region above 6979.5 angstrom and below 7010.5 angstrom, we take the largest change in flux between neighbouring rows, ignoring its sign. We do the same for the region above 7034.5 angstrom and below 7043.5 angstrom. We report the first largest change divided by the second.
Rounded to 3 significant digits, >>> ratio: 1.74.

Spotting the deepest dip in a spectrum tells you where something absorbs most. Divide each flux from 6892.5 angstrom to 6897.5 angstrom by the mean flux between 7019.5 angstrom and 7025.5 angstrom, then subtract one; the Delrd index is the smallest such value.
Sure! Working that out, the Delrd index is -0.14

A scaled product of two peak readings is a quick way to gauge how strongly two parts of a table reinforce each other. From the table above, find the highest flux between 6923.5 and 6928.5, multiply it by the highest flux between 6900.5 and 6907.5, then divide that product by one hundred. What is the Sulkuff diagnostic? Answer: 8.1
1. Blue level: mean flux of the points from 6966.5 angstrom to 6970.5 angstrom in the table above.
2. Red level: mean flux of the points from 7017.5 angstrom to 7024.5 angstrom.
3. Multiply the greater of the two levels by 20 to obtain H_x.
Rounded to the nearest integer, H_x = 520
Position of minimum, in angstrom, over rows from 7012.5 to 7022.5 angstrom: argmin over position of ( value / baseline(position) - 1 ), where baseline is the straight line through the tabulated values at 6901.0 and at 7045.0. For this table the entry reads 7013.0 angstrom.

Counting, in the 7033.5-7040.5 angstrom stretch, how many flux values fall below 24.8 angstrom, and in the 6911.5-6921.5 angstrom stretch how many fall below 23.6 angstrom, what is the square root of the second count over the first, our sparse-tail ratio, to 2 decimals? 1.00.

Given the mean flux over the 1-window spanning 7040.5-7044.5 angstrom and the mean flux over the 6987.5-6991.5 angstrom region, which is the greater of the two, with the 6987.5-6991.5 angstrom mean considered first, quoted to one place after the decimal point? 25.8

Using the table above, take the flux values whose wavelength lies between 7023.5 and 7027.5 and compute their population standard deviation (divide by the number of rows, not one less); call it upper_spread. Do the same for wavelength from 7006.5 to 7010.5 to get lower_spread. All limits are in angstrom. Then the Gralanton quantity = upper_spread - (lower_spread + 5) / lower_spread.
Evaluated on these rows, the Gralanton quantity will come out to -3.1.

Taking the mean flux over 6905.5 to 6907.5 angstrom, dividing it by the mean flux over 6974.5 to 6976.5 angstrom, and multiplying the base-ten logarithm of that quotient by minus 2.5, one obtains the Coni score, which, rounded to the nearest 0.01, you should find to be -0.28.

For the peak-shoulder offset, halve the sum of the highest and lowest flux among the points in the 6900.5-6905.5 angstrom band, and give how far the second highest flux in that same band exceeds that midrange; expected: 2.9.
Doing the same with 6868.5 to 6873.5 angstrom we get 1.1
